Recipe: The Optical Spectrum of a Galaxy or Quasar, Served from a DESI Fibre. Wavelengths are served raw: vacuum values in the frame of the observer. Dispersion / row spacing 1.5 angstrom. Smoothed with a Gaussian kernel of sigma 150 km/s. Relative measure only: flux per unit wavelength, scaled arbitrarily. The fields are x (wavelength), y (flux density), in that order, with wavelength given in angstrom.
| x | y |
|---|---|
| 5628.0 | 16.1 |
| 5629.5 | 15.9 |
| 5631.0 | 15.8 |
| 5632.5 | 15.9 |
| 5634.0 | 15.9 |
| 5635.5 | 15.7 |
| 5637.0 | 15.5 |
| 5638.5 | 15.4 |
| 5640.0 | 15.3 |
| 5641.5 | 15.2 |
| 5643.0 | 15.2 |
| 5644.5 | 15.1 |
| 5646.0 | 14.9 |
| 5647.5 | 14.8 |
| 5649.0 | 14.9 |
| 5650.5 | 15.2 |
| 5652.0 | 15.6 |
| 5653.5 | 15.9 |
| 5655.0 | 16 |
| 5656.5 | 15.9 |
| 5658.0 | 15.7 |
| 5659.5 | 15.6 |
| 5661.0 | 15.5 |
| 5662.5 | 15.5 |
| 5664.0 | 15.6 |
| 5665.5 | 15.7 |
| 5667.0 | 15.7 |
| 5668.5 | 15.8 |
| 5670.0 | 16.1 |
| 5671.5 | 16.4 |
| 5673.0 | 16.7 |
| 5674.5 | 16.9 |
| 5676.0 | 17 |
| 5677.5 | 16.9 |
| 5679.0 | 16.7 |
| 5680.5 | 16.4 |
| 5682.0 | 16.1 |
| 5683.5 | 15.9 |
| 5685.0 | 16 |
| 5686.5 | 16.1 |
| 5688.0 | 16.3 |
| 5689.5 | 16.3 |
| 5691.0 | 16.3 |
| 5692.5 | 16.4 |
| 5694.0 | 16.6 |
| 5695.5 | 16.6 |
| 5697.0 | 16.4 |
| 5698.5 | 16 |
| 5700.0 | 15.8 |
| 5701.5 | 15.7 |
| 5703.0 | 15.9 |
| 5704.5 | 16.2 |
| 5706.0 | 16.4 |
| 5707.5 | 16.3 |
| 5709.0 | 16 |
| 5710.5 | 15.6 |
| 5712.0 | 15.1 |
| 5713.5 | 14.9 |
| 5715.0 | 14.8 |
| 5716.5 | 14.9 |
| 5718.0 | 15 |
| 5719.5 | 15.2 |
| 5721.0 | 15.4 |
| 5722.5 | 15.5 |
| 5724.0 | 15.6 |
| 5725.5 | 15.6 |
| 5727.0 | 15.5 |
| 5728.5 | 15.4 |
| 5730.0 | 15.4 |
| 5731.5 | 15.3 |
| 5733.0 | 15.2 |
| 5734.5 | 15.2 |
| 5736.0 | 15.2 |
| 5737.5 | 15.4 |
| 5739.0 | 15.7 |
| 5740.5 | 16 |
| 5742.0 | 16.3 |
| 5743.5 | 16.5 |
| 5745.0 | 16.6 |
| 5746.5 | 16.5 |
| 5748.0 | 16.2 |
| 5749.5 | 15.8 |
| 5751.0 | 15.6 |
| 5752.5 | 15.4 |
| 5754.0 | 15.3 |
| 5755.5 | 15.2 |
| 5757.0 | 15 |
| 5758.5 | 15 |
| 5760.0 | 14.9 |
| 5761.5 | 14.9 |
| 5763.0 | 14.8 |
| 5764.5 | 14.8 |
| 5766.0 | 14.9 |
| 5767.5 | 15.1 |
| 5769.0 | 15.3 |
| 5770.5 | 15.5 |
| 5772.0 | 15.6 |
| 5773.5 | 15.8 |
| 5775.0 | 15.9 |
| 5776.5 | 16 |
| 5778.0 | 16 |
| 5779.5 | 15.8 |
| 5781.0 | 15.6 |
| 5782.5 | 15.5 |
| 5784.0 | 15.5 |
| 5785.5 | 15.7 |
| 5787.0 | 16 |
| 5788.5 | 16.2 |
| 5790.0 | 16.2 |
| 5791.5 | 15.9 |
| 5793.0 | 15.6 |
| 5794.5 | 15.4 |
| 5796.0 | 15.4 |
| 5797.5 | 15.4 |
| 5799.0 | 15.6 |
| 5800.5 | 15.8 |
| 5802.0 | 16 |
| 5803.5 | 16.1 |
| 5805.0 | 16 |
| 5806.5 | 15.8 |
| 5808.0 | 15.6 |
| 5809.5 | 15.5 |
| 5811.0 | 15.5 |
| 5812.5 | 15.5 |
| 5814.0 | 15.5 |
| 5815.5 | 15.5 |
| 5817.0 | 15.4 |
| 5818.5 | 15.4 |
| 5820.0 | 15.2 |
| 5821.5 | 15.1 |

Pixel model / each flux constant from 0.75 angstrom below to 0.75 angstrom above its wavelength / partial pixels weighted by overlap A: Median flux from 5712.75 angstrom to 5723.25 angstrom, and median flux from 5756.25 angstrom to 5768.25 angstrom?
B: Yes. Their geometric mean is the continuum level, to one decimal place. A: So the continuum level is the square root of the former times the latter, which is 14.9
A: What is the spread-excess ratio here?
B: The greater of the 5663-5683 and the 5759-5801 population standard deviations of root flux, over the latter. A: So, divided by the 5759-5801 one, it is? 1.2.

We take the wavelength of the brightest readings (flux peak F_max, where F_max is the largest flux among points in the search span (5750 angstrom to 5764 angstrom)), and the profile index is 5751.0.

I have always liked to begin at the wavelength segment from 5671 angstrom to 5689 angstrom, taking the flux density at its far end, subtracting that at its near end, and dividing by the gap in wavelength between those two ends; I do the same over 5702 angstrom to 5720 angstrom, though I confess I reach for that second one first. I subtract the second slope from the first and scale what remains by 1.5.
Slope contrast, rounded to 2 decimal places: 0.05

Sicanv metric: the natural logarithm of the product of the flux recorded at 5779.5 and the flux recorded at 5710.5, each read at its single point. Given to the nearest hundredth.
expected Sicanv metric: 5.51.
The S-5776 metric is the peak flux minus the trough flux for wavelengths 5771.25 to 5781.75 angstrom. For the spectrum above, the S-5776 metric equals 0.40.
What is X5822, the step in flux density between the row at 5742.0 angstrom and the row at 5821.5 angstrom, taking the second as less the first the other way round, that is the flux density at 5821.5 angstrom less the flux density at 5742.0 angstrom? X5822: -1.2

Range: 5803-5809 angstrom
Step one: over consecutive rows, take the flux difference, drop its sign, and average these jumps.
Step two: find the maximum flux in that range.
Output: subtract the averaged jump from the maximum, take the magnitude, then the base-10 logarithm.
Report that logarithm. 1.20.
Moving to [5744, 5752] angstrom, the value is 1.21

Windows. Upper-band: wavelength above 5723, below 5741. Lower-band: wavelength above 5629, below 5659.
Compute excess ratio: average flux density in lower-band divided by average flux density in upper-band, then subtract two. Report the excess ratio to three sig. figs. -0.998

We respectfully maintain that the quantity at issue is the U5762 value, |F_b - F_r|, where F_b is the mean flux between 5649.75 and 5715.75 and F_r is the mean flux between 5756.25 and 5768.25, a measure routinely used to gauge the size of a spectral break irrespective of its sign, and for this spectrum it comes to 1.1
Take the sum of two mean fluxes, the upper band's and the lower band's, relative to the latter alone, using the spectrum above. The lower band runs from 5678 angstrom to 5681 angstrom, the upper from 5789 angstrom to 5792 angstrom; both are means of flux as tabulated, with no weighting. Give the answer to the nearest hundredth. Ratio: 1.97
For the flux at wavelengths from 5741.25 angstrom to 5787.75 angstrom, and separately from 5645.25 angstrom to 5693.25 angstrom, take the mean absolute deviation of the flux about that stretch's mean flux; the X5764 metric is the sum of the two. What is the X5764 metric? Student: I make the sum 0.88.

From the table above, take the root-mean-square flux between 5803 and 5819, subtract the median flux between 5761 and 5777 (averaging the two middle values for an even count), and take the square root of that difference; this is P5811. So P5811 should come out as 0.57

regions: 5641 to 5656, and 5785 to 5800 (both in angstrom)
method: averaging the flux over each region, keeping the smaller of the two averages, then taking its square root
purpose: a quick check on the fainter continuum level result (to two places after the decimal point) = 3.91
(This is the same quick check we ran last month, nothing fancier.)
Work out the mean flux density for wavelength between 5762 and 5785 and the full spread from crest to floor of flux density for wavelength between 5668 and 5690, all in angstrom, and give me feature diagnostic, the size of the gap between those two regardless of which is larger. 14.3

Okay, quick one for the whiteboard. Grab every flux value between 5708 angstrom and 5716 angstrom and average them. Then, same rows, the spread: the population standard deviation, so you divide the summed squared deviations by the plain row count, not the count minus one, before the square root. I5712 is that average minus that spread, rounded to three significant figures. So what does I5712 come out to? 14.8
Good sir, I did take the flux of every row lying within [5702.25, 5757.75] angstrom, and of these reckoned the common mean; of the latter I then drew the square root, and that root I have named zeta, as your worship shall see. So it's 3.95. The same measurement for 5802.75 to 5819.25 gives 3.95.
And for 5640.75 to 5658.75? 3.92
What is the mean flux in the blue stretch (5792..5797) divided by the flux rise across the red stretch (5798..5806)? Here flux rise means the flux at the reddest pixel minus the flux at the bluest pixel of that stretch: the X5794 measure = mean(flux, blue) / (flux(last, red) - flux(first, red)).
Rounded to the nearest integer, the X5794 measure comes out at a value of 39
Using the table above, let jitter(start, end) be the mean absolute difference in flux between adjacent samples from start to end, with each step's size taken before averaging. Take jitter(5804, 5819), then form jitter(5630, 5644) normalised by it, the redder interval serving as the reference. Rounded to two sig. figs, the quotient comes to 1.5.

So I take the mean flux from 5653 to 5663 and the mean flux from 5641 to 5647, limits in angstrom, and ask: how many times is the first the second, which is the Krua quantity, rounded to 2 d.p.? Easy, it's 1.04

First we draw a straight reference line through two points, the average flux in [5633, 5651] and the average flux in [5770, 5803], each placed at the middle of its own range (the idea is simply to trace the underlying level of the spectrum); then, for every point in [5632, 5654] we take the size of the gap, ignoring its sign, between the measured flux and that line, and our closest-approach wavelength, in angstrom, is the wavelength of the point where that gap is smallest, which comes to 5640.0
